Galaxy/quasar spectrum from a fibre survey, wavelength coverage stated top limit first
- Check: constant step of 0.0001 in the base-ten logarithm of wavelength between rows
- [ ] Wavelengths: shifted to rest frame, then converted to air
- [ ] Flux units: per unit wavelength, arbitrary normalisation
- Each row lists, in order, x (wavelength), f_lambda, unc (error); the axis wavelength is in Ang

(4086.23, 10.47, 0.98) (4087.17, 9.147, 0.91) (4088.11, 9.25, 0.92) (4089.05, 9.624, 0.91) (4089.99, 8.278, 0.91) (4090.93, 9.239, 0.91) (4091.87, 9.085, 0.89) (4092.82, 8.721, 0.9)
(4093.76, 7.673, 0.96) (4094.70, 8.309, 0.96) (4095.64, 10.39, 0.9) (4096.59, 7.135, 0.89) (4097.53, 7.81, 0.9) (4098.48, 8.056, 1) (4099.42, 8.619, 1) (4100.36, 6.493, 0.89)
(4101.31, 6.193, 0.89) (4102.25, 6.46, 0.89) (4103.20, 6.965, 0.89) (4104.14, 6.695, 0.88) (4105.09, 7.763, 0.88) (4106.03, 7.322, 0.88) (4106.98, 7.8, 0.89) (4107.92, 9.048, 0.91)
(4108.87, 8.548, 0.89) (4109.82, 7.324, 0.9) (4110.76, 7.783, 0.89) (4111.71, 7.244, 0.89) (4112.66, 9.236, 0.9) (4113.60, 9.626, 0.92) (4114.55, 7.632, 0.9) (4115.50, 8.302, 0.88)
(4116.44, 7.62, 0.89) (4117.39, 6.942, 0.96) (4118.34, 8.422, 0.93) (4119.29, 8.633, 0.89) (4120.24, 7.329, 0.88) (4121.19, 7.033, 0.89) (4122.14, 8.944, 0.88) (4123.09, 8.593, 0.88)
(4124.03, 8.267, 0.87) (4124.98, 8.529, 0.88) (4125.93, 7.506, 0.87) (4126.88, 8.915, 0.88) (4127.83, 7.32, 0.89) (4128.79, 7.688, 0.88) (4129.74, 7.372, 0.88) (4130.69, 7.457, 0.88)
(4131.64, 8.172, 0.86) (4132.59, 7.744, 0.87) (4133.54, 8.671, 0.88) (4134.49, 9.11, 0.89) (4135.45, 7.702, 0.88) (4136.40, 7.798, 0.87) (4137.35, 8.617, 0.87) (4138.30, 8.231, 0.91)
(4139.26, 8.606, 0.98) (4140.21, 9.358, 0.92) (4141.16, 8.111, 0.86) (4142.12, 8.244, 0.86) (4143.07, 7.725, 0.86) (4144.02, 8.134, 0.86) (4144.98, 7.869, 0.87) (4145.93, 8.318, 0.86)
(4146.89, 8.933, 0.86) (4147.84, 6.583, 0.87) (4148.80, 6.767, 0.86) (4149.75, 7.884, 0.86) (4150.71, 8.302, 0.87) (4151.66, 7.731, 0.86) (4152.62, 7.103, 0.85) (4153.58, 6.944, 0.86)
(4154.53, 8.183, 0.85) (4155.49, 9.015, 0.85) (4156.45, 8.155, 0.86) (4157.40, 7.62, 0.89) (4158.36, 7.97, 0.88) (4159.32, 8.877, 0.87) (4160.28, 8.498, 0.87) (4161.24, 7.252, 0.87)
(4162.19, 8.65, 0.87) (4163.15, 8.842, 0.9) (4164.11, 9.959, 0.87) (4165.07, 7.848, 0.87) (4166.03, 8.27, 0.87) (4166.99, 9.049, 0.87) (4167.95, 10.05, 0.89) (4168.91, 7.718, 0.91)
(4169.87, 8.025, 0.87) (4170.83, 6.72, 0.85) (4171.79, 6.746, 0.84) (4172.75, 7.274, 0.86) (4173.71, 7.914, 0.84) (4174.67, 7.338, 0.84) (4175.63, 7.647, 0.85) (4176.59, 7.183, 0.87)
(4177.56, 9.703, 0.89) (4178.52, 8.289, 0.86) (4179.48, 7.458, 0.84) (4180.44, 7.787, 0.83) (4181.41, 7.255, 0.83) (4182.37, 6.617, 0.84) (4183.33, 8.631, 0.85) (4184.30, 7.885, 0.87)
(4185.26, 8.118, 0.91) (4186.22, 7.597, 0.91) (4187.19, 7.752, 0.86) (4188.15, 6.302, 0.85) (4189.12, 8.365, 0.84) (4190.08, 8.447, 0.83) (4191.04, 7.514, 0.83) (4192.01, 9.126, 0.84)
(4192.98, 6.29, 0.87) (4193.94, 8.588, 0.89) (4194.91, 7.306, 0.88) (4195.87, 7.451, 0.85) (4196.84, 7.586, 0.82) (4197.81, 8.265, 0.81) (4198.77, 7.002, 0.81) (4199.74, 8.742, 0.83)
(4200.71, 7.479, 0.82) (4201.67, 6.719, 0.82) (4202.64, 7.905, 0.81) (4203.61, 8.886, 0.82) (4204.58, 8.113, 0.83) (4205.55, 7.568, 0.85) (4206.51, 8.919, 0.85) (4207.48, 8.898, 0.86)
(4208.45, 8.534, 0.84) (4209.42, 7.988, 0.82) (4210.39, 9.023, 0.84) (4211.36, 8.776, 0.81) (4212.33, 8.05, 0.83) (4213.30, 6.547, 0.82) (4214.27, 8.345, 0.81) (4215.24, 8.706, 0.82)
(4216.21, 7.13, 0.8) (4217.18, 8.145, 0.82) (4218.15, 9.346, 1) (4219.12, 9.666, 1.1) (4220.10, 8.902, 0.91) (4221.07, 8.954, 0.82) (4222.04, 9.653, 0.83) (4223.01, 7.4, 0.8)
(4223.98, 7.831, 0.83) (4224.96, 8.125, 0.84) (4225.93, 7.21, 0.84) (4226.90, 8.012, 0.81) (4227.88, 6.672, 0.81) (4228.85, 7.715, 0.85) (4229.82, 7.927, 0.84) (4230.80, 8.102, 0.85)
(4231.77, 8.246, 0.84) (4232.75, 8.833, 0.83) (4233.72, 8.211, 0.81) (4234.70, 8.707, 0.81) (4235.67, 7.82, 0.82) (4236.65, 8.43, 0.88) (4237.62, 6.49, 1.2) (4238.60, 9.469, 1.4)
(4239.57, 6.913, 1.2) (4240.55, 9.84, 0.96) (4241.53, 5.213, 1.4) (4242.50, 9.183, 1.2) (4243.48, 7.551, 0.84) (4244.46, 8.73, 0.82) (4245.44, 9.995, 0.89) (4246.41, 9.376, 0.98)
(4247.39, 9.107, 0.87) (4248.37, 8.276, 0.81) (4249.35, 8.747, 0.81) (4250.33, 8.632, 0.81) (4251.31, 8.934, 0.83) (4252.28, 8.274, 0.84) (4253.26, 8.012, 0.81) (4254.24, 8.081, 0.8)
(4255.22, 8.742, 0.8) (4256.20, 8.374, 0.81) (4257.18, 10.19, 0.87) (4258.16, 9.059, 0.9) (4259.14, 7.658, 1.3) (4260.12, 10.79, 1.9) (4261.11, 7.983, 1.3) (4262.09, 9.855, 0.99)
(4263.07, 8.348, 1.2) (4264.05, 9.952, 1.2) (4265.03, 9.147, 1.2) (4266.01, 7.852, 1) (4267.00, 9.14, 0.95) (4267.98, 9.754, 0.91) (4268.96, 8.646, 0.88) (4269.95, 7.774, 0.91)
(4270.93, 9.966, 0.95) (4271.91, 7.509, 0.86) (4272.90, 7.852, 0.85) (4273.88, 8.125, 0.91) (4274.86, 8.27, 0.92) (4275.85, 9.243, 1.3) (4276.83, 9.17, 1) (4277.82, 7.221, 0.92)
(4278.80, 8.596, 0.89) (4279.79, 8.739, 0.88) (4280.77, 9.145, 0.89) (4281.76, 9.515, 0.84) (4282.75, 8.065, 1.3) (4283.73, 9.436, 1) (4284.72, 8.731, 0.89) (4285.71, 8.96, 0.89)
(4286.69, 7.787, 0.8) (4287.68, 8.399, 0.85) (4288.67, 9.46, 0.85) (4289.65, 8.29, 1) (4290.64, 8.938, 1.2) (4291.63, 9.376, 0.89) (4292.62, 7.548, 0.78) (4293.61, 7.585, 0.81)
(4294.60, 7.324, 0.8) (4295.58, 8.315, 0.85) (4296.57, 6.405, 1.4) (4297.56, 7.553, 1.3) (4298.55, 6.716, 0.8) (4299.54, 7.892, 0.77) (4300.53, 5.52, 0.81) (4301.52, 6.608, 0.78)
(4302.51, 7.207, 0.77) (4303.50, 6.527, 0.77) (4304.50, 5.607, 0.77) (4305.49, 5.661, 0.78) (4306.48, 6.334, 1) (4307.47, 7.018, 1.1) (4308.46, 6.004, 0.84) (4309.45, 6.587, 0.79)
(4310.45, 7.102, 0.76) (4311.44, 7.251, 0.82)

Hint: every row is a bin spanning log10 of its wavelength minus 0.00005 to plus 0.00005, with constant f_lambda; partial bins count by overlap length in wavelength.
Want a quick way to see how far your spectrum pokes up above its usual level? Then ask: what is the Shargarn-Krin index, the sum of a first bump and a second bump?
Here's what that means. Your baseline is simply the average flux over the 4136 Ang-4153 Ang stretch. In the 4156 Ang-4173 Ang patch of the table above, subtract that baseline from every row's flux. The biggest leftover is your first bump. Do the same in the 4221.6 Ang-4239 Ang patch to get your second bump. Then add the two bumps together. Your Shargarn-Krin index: 3.7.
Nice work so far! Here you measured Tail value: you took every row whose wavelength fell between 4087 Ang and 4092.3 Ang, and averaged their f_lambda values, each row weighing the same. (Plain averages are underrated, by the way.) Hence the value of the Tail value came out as 9.1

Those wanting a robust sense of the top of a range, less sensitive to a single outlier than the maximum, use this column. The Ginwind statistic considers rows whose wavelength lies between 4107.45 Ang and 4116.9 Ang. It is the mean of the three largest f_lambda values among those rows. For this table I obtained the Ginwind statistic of 9.3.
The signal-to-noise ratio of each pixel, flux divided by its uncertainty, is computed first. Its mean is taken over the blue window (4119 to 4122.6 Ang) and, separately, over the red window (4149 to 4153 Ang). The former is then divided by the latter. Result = 1.00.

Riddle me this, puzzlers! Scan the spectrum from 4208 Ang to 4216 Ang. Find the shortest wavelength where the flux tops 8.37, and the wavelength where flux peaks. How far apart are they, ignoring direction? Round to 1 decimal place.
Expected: 1.9 Ang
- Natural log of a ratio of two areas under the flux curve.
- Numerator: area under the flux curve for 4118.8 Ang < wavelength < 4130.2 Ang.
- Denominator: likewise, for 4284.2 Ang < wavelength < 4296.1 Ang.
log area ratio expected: -0.09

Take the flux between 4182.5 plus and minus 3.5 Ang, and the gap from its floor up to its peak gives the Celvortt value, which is 2.01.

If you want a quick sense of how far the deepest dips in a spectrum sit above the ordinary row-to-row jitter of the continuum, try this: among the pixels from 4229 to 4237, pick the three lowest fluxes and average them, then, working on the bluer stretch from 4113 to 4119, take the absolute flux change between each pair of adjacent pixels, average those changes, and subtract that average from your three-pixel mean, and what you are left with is 6.85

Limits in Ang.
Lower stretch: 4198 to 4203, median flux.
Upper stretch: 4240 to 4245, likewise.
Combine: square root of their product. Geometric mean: 8.1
